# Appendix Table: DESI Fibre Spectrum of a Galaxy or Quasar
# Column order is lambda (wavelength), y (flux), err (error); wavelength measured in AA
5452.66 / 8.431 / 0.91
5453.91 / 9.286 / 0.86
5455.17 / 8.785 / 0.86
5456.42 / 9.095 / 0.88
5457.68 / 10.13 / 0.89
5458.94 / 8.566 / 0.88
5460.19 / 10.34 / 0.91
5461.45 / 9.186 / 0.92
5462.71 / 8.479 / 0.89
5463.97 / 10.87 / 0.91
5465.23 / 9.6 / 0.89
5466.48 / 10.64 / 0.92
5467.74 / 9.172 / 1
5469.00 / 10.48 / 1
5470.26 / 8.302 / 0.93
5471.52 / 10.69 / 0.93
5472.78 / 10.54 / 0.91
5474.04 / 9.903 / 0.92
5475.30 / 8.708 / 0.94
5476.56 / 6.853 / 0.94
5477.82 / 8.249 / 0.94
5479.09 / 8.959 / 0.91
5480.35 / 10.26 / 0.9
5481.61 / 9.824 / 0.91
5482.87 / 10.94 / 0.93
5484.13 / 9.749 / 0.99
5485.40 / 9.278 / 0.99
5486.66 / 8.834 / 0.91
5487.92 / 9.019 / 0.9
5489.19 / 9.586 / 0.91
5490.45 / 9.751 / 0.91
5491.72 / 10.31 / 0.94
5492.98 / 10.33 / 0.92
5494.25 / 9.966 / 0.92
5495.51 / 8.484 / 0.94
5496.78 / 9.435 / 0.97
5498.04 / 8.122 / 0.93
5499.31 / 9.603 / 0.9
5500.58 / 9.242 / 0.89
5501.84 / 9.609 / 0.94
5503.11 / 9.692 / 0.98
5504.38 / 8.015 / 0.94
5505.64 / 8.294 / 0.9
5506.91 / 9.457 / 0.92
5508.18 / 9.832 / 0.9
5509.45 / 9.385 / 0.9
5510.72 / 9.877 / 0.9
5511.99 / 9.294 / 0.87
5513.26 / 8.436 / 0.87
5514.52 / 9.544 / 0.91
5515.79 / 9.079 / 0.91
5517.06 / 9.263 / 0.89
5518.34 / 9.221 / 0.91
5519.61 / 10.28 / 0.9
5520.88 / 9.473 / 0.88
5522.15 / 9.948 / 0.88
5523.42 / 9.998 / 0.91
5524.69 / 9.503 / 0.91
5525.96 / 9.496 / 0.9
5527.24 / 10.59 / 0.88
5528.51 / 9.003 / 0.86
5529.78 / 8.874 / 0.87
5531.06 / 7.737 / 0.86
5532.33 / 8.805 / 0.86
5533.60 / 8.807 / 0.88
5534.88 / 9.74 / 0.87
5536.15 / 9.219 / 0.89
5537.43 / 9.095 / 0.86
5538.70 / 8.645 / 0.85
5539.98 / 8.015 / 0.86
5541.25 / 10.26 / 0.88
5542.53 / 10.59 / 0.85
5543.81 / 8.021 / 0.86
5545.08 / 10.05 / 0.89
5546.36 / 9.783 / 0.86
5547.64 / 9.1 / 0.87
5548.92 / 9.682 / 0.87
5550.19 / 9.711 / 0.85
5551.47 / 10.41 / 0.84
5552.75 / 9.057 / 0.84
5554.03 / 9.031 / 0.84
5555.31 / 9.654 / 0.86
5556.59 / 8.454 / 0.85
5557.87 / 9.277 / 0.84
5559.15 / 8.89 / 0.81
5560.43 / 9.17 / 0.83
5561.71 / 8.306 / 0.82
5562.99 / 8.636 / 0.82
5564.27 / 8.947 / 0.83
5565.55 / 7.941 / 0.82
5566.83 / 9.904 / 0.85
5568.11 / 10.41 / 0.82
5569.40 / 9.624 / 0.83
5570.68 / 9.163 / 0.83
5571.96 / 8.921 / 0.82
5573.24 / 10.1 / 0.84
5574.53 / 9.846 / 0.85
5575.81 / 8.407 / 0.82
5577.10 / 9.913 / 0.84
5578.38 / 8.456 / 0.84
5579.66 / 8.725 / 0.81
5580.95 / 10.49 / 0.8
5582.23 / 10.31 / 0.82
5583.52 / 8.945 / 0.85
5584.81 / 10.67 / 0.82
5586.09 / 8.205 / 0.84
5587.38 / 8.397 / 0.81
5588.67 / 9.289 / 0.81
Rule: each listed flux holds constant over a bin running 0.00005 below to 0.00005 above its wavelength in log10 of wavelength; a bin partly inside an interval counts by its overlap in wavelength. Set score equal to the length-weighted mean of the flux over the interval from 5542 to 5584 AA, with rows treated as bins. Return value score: 9.33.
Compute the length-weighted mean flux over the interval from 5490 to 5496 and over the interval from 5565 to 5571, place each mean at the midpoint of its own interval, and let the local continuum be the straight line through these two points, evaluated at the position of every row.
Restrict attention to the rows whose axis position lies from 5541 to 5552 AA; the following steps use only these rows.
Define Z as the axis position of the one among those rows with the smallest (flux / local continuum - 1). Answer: 5543.81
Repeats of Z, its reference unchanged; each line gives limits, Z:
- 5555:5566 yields 5565.55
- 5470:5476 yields 5470.26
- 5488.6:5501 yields 5498.04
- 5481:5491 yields 5486.66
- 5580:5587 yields 5586.09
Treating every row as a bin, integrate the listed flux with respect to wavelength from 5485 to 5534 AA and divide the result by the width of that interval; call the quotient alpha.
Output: 9.32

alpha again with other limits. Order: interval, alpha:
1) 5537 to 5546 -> 9.26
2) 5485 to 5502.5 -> 9.40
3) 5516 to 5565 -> 9.28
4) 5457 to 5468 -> 9.68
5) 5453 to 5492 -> 9.48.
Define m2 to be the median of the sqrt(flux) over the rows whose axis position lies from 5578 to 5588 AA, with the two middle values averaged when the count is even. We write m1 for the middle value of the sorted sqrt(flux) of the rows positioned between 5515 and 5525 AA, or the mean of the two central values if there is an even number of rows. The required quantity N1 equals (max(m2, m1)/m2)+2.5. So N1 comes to 3.54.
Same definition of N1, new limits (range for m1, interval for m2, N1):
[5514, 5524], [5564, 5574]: 3.51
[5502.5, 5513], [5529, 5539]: 3.53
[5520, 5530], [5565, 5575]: 3.50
